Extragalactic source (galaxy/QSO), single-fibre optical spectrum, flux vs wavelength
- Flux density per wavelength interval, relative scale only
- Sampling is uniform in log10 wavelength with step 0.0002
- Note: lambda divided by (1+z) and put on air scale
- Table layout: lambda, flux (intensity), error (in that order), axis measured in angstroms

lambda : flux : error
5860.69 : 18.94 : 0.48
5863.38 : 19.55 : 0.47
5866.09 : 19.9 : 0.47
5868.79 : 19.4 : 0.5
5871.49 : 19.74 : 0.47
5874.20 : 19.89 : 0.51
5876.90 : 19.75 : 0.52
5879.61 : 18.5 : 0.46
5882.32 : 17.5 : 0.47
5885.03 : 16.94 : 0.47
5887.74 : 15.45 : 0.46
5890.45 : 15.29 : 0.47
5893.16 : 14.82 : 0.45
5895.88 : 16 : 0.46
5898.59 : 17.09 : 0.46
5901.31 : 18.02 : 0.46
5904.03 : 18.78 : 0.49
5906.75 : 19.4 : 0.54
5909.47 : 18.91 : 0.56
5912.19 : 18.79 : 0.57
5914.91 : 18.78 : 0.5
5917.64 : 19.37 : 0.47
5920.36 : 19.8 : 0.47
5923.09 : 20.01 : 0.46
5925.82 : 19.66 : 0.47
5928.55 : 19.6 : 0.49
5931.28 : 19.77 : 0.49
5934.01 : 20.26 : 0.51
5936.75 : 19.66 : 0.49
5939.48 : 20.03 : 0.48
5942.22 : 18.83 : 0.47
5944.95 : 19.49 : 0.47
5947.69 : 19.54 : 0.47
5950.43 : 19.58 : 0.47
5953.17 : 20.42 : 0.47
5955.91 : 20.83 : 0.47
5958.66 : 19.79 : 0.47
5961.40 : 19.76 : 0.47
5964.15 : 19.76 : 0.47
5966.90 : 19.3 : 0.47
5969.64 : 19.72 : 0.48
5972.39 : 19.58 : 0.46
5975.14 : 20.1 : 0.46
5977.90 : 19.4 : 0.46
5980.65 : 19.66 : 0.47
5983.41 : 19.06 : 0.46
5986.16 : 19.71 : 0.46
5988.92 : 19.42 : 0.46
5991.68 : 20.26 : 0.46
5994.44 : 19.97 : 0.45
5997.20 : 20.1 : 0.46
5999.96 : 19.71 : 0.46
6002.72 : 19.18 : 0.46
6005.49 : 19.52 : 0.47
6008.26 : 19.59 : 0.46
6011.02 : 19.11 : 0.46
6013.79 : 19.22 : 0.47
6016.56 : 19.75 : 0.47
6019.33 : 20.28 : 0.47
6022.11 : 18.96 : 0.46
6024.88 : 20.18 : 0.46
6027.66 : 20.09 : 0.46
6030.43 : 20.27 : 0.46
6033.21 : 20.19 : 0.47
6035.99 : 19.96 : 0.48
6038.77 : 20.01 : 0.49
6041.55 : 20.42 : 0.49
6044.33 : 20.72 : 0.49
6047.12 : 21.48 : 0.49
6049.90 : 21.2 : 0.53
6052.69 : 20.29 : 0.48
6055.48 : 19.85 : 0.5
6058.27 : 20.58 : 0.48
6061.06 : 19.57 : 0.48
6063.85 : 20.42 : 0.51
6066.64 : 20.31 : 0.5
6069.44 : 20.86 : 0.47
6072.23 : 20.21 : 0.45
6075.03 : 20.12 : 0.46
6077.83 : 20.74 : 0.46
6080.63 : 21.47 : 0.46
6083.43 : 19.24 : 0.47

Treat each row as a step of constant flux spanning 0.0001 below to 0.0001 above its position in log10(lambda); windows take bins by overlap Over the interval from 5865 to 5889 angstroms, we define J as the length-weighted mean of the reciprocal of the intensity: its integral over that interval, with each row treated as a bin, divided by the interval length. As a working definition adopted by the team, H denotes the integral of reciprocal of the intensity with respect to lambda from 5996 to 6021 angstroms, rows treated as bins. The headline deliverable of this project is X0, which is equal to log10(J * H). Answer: -1.16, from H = 1.28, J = 0.0543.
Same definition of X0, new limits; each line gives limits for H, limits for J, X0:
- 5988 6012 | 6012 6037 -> -1.21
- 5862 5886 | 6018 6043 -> -1.20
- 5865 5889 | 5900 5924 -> -1.17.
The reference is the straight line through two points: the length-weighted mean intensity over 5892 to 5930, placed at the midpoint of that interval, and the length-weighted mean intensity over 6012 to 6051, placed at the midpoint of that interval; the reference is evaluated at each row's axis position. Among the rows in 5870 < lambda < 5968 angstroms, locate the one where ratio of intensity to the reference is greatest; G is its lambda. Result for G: 5874.20 angstroms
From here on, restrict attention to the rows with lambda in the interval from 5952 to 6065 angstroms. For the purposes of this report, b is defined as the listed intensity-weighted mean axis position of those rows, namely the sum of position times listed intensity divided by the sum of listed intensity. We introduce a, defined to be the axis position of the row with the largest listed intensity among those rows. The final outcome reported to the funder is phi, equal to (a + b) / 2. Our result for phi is 6027.9 angstroms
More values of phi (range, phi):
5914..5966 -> 5947.8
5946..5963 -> 5955.2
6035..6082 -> 6052.7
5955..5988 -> 5963.4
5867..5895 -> 5877.2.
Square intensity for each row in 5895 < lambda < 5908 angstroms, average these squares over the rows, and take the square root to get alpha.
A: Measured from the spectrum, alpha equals 17.9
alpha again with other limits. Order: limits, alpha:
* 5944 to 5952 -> 19.5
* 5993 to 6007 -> 19.7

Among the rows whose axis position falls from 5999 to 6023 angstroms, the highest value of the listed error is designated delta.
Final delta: 0.47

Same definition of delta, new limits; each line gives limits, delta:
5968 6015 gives 0.48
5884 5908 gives 0.54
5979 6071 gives 0.53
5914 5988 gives 0.51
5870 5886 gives 0.52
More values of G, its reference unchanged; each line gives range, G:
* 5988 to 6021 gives 5991.68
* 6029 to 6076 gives 6047.12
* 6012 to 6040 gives 6019.33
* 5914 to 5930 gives 5923.09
